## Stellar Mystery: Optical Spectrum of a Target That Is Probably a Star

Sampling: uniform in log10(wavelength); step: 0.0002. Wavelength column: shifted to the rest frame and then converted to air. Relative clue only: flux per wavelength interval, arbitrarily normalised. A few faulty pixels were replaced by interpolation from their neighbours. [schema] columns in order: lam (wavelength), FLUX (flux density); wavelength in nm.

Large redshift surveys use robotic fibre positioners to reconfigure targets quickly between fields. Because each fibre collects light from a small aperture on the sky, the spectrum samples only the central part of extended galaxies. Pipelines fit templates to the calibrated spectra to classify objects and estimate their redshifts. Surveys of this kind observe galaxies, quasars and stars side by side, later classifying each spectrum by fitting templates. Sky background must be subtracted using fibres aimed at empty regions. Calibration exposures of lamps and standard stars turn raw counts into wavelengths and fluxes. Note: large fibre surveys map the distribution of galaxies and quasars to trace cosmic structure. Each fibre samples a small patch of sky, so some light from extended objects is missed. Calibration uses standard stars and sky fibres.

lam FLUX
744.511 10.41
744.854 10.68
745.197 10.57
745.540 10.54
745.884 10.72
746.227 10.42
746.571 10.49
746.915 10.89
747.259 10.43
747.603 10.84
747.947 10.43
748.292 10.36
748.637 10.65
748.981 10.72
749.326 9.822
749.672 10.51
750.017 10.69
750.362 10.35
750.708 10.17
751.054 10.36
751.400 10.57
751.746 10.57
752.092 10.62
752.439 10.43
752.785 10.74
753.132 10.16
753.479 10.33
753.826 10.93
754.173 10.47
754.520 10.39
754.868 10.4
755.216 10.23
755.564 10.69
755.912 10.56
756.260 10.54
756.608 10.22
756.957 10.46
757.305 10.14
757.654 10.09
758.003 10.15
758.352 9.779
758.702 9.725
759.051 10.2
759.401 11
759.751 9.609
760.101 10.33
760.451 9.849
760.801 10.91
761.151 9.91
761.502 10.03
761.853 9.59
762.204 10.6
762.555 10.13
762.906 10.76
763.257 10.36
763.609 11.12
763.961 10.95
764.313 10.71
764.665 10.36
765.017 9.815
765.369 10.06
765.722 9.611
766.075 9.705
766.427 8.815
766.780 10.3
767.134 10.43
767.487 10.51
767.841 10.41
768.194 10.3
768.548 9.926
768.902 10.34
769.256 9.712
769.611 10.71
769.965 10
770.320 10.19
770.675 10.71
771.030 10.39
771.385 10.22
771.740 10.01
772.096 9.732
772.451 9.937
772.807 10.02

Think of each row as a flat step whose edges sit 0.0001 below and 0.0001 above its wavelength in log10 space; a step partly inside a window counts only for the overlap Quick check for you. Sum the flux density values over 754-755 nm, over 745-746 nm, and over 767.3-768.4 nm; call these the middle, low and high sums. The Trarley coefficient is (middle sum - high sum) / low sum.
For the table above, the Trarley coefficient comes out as 0.00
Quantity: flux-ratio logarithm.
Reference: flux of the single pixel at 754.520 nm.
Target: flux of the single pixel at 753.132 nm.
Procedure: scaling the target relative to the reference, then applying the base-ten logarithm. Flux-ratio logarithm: -0.010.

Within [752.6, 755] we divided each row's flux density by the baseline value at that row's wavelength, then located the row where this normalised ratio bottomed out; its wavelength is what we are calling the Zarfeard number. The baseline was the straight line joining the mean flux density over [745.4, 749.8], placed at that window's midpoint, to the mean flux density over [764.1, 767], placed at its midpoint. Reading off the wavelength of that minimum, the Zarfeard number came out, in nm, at 753.132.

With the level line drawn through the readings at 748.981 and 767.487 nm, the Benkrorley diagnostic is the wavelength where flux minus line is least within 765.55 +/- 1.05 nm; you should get 766.427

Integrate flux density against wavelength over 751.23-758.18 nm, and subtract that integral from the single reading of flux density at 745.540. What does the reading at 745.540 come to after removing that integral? -62.0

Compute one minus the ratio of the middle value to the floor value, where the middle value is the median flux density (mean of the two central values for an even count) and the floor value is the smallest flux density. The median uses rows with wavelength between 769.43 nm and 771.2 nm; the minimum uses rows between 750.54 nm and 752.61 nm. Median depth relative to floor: -0.02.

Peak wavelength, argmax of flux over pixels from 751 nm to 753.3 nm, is 752.785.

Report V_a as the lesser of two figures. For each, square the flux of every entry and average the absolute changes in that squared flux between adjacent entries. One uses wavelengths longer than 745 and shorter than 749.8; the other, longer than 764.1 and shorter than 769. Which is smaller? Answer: 6.9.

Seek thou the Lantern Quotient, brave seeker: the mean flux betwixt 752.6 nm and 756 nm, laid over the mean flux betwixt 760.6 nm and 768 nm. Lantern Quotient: 1.02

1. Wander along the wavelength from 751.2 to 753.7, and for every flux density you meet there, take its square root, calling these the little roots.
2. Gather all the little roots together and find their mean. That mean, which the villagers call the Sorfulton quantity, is 3.24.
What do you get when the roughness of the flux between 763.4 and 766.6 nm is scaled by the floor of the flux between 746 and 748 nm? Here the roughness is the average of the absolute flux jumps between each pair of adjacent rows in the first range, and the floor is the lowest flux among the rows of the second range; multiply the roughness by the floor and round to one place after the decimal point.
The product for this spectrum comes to 3.9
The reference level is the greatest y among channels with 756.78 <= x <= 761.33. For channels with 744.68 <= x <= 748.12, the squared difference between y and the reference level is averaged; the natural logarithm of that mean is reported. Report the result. -1.7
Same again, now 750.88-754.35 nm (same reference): -1.3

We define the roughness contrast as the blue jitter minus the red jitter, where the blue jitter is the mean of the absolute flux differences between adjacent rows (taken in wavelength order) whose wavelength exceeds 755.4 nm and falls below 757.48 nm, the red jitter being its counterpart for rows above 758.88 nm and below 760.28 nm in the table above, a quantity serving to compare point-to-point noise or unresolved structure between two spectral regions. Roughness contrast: -0.76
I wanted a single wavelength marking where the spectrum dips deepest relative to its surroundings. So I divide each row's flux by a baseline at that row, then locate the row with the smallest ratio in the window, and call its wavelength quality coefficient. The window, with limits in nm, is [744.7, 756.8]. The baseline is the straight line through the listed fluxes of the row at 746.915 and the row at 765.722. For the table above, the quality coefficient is 749.326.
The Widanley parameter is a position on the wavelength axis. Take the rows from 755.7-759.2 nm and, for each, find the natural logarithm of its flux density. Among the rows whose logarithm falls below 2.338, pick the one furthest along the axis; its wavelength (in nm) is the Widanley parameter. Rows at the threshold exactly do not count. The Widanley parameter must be 759.051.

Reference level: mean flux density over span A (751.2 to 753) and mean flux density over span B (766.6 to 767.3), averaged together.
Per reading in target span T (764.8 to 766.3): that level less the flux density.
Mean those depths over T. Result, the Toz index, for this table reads 0.68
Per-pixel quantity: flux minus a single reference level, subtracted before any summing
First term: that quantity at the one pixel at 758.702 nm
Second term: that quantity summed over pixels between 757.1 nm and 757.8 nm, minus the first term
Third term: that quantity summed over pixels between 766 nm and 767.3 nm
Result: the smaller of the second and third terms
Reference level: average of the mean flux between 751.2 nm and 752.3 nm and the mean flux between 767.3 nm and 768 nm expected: -2.8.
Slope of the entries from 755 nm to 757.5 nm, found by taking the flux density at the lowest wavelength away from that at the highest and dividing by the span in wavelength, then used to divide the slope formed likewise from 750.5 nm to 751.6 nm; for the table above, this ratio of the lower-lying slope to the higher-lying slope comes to -13.4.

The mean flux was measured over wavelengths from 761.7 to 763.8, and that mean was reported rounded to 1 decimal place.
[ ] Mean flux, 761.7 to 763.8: 10.4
